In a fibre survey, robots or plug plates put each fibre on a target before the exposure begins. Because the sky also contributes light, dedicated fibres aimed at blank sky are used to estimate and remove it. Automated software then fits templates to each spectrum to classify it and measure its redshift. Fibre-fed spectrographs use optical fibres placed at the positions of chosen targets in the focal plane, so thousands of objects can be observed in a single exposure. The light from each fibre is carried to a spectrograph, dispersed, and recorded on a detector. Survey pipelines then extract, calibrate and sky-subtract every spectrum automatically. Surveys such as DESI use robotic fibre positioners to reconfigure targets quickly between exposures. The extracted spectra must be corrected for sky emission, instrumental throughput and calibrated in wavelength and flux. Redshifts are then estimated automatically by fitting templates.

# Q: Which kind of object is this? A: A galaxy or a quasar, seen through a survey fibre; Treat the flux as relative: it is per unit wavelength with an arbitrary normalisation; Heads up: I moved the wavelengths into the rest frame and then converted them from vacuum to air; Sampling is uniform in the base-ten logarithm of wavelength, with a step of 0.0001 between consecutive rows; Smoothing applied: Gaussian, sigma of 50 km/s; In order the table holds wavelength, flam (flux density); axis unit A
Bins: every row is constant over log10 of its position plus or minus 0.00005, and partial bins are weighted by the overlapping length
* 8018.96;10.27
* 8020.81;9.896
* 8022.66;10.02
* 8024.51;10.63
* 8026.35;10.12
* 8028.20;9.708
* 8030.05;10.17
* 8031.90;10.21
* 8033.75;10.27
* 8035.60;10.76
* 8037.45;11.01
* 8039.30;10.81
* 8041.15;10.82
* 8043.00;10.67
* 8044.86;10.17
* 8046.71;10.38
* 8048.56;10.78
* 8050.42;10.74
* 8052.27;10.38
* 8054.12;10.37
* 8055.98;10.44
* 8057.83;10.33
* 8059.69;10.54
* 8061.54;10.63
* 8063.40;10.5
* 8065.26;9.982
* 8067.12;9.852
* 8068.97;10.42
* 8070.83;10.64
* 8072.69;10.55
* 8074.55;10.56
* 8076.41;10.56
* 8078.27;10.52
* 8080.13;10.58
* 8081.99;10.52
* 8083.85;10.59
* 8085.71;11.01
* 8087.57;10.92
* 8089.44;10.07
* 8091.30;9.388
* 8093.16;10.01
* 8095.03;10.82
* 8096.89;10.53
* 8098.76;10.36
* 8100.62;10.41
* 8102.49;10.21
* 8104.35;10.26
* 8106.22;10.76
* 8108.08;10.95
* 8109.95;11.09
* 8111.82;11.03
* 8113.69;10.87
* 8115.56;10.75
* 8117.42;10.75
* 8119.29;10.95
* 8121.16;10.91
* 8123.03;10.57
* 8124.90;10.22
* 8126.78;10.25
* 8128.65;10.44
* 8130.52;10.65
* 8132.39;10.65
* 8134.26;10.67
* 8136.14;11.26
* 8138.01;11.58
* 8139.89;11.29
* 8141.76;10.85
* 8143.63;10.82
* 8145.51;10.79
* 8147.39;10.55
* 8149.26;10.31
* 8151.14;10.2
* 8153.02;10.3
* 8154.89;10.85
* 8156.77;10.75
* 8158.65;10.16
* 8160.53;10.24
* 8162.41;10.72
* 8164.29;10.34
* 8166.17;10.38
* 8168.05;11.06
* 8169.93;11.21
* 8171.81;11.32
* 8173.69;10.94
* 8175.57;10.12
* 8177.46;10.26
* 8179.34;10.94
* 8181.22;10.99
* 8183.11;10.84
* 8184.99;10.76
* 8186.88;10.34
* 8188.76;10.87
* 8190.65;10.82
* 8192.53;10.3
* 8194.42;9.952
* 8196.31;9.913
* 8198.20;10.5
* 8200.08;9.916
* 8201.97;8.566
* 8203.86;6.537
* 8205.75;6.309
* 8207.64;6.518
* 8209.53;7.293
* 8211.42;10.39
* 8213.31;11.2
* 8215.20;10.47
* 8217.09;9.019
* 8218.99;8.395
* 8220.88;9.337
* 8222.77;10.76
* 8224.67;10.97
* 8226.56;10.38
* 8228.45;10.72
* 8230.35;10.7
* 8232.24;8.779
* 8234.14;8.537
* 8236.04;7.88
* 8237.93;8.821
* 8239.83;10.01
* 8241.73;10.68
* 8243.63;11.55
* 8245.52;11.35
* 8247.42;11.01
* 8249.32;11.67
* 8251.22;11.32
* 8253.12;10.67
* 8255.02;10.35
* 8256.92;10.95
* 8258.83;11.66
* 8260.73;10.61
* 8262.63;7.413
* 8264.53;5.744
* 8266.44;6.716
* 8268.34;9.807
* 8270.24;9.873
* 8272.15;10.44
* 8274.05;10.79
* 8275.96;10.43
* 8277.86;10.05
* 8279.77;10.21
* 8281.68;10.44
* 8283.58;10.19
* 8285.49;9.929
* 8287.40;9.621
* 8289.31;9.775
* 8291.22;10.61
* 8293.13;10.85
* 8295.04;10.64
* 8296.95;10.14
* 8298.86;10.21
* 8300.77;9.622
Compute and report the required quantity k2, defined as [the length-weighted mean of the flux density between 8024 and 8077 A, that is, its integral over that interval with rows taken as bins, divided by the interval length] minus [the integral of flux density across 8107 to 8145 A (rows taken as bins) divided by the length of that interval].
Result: -0.38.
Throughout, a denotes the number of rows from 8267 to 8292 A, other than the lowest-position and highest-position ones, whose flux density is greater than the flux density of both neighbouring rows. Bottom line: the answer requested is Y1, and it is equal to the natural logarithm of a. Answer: 0.7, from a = 2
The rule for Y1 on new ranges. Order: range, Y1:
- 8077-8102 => 1.1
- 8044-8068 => 1.1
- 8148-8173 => 0.7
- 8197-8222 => 0.0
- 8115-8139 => 0.0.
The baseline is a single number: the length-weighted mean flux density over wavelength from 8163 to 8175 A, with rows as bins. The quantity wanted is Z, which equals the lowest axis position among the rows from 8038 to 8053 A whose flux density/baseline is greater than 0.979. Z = 8039.30 A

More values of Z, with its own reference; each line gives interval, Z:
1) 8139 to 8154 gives 8139.89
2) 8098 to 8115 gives 8106.22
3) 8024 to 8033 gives 8024.51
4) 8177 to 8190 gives 8179.34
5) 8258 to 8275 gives 8258.83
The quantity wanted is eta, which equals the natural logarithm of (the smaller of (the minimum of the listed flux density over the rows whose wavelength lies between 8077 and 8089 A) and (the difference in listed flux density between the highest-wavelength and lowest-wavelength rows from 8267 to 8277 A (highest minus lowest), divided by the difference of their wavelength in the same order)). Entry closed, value -2.5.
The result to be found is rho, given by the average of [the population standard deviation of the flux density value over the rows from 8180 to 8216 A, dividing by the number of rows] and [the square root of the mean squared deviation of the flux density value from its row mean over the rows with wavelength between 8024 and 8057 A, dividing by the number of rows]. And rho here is 0.97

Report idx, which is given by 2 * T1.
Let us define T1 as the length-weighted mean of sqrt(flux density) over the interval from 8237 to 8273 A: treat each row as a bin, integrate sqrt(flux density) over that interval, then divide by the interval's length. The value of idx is 6.31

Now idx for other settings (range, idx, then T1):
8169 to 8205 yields 6.39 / 3.20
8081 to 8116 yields 6.50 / 3.25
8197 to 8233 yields 6.08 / 3.04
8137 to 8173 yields 6.55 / 3.27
